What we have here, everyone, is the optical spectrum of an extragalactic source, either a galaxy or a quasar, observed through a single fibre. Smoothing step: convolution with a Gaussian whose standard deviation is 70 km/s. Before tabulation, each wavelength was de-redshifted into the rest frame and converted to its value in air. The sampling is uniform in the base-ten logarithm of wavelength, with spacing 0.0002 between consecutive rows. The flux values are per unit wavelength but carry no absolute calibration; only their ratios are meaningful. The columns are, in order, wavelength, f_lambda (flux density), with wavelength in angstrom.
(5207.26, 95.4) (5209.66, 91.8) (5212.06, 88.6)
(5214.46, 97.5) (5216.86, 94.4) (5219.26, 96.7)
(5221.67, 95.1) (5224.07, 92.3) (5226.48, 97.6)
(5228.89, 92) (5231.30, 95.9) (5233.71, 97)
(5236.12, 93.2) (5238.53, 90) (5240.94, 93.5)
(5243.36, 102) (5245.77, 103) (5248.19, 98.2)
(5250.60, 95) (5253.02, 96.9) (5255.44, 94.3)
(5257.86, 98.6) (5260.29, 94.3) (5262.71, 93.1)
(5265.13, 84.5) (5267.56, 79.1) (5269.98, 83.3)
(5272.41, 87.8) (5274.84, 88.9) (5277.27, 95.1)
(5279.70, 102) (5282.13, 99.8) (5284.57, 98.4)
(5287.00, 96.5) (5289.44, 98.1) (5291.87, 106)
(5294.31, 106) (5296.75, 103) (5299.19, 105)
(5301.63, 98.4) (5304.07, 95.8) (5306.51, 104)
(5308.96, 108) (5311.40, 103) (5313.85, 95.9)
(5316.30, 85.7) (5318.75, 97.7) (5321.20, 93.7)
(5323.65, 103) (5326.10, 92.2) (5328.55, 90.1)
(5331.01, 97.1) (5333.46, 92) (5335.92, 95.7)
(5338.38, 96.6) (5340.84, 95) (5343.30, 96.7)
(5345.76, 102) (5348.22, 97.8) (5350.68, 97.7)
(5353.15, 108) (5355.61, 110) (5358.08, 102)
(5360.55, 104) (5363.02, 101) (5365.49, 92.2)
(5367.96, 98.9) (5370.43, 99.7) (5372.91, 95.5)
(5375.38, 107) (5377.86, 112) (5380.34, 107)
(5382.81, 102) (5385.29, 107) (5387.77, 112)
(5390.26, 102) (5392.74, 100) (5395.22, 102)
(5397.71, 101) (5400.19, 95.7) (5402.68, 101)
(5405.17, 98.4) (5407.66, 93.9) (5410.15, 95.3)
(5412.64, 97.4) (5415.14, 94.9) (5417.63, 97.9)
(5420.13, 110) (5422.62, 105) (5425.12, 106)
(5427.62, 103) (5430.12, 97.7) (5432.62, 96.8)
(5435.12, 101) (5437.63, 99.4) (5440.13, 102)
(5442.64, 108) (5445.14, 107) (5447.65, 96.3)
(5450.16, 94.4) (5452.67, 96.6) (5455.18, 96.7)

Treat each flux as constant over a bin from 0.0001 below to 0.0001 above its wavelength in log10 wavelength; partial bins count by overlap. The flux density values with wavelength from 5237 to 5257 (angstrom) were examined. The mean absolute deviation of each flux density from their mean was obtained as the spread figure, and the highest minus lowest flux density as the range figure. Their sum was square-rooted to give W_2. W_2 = 4.1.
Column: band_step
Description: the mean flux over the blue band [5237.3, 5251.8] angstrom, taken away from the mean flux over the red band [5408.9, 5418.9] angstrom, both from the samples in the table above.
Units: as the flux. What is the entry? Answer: -1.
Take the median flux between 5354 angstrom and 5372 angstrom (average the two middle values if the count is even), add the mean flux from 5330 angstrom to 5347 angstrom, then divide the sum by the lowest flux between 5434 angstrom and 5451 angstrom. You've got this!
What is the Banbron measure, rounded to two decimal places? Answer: 2.09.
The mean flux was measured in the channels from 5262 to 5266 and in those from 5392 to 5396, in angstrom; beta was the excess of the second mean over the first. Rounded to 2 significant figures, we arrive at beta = 12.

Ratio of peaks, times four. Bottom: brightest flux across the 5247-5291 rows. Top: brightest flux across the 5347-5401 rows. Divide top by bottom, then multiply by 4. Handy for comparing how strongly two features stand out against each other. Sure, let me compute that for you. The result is 4.39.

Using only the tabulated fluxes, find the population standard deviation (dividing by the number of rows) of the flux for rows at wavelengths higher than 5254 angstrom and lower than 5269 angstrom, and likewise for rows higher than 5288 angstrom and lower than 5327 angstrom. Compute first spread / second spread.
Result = 1.1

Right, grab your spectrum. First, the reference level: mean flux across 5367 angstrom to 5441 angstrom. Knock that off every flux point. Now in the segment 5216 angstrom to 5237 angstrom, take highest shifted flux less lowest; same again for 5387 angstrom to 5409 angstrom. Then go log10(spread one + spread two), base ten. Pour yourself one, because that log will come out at 1.37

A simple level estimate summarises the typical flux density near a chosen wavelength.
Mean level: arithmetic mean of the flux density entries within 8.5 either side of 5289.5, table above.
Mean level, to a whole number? 101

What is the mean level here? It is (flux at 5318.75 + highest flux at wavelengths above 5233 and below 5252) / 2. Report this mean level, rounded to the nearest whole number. 100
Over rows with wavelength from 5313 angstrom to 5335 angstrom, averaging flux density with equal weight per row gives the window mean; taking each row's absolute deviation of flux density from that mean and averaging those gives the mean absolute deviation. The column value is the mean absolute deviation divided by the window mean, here 0.0403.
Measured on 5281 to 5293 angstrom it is 0.0252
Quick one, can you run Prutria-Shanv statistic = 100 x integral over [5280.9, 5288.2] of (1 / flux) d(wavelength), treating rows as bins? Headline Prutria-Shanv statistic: 7.43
